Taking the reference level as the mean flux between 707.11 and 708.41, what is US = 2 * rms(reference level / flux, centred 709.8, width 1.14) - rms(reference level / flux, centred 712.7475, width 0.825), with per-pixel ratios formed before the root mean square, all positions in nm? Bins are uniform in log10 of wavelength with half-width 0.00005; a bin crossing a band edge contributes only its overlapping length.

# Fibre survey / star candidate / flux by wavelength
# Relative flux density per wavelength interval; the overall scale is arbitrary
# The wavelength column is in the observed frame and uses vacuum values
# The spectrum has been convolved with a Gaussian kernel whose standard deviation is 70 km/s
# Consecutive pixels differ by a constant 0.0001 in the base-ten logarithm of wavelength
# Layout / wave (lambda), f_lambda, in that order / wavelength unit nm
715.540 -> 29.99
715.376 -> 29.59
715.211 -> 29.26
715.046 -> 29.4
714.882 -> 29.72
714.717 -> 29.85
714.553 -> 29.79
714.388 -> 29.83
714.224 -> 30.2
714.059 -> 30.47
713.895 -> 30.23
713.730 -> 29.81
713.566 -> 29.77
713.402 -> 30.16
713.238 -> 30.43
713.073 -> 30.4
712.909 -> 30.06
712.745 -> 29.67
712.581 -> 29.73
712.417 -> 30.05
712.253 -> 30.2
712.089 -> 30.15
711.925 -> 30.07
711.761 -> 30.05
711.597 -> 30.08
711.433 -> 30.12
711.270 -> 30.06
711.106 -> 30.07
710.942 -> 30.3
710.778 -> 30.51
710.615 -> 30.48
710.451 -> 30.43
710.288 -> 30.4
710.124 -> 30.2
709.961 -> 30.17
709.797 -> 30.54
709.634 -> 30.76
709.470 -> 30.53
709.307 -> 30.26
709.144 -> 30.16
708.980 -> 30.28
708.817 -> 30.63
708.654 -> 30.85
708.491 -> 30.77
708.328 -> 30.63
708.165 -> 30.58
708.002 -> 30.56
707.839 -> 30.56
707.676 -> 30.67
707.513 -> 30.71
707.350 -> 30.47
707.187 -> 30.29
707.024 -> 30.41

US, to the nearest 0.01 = 0.99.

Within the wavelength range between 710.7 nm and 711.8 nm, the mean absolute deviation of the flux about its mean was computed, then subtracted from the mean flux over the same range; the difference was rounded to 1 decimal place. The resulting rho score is 30.0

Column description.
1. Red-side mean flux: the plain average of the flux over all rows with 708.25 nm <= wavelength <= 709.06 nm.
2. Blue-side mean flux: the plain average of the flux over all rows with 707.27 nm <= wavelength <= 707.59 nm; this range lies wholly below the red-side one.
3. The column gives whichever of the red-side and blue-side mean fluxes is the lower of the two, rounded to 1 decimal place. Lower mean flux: 30.6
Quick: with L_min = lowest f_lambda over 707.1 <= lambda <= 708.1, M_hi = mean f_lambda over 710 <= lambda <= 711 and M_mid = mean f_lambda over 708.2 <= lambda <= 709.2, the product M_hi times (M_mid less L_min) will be 8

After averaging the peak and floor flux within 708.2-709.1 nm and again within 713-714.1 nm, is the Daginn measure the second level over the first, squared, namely 0.971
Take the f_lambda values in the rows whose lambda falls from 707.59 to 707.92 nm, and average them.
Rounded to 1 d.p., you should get 30.6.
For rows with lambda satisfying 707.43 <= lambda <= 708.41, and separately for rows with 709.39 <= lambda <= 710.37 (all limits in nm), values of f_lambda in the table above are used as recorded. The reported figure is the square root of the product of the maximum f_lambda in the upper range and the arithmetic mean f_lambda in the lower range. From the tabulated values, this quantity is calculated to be 30.7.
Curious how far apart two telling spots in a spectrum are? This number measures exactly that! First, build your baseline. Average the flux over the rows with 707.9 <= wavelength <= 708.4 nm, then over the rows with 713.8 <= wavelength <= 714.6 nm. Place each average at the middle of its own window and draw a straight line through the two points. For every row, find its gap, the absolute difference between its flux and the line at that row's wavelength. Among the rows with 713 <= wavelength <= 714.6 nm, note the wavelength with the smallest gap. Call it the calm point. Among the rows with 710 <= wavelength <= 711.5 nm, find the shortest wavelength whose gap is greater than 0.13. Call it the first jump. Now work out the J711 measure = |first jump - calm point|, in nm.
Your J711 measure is 3.28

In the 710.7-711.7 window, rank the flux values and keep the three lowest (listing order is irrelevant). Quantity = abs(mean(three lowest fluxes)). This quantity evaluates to 30.1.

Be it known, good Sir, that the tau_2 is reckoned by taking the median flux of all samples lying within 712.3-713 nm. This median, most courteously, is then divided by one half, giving 59.8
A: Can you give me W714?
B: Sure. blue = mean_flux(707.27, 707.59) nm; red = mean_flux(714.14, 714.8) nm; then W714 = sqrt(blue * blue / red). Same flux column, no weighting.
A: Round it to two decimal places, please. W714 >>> 5.59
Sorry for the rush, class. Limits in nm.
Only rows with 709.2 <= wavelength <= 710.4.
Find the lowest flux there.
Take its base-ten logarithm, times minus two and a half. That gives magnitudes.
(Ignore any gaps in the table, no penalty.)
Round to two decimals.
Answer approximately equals -3.70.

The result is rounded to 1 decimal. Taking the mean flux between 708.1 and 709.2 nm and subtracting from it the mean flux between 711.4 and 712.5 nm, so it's 0.5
